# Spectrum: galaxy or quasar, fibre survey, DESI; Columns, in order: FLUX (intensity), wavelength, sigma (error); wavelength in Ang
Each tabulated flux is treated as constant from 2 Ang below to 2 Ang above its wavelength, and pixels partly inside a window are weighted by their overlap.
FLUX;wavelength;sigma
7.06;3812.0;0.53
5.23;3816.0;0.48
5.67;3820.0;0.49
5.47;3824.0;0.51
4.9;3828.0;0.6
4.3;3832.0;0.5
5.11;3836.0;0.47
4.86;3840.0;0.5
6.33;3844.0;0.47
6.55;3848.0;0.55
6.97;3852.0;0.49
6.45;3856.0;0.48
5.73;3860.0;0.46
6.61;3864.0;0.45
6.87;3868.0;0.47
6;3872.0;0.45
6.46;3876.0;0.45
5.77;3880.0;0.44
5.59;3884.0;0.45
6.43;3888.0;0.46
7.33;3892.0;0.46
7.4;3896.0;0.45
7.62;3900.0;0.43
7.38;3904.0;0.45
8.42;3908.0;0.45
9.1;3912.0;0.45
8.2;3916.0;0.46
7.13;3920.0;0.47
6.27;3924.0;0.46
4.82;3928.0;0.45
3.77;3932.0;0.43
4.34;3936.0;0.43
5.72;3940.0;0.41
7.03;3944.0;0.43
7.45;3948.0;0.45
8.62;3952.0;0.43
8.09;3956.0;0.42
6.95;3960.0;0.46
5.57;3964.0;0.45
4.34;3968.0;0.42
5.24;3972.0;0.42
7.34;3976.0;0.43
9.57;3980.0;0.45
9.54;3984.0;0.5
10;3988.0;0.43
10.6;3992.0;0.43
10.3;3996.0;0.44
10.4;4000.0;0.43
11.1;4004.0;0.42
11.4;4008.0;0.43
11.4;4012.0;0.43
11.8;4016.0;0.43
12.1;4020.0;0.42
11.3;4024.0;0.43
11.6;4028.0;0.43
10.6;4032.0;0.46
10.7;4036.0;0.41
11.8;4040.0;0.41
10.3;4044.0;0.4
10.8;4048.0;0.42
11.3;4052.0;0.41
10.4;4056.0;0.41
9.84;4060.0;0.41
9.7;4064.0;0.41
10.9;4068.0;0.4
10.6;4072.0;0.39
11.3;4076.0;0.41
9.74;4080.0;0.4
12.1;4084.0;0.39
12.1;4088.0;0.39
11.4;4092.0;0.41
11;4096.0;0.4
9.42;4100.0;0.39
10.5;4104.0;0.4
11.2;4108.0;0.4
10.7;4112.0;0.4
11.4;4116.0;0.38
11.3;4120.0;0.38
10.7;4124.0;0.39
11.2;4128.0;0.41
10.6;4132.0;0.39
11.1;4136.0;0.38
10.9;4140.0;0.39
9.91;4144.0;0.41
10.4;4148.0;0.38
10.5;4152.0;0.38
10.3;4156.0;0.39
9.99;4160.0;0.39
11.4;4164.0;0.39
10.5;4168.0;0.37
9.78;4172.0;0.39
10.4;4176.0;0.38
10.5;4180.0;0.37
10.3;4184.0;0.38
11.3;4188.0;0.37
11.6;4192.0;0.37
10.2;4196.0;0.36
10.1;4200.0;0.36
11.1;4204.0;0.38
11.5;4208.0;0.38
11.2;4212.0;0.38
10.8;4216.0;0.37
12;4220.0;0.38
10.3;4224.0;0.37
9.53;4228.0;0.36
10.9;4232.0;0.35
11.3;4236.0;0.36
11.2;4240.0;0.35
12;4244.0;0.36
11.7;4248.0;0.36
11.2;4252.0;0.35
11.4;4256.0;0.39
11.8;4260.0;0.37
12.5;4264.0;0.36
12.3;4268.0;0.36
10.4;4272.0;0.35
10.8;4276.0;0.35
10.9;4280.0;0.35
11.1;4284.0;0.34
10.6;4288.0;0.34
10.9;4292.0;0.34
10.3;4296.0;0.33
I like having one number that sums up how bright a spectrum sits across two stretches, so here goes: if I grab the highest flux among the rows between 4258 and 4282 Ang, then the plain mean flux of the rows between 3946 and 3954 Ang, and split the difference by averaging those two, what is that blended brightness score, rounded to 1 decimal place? 10.3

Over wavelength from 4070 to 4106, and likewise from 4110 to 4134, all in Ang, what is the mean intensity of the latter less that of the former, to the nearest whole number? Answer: 0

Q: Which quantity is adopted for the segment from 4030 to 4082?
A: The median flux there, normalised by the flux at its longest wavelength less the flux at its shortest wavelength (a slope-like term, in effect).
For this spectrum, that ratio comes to -12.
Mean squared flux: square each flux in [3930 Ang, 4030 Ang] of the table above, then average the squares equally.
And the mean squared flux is 81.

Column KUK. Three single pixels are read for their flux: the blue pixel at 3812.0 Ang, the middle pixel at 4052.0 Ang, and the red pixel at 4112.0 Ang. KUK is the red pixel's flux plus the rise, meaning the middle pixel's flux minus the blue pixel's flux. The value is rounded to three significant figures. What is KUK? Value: 14.9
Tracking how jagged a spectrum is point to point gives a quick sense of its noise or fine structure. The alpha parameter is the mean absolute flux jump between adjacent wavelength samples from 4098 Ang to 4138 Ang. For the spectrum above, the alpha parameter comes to 0.59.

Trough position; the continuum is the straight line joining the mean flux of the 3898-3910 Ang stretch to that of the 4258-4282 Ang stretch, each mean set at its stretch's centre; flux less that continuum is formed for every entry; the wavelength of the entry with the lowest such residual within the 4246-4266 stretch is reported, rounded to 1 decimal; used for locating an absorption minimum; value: 4252.0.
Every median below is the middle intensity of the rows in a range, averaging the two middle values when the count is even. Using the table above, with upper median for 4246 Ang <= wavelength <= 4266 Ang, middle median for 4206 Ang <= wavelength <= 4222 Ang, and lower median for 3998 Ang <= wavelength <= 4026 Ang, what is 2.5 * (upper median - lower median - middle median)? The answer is -27.6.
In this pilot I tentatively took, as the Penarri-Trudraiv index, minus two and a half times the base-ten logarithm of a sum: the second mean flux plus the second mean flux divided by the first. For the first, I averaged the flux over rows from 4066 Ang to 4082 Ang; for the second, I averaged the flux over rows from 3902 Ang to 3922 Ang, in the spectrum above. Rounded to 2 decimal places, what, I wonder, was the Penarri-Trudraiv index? -2.36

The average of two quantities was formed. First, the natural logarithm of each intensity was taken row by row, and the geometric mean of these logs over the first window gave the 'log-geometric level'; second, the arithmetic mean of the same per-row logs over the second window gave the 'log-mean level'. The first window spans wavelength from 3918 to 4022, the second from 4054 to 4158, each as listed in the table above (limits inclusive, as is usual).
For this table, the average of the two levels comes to 2.19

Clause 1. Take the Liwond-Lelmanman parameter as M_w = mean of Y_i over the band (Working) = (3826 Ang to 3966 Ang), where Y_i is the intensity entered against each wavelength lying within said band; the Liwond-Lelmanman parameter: 6.5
